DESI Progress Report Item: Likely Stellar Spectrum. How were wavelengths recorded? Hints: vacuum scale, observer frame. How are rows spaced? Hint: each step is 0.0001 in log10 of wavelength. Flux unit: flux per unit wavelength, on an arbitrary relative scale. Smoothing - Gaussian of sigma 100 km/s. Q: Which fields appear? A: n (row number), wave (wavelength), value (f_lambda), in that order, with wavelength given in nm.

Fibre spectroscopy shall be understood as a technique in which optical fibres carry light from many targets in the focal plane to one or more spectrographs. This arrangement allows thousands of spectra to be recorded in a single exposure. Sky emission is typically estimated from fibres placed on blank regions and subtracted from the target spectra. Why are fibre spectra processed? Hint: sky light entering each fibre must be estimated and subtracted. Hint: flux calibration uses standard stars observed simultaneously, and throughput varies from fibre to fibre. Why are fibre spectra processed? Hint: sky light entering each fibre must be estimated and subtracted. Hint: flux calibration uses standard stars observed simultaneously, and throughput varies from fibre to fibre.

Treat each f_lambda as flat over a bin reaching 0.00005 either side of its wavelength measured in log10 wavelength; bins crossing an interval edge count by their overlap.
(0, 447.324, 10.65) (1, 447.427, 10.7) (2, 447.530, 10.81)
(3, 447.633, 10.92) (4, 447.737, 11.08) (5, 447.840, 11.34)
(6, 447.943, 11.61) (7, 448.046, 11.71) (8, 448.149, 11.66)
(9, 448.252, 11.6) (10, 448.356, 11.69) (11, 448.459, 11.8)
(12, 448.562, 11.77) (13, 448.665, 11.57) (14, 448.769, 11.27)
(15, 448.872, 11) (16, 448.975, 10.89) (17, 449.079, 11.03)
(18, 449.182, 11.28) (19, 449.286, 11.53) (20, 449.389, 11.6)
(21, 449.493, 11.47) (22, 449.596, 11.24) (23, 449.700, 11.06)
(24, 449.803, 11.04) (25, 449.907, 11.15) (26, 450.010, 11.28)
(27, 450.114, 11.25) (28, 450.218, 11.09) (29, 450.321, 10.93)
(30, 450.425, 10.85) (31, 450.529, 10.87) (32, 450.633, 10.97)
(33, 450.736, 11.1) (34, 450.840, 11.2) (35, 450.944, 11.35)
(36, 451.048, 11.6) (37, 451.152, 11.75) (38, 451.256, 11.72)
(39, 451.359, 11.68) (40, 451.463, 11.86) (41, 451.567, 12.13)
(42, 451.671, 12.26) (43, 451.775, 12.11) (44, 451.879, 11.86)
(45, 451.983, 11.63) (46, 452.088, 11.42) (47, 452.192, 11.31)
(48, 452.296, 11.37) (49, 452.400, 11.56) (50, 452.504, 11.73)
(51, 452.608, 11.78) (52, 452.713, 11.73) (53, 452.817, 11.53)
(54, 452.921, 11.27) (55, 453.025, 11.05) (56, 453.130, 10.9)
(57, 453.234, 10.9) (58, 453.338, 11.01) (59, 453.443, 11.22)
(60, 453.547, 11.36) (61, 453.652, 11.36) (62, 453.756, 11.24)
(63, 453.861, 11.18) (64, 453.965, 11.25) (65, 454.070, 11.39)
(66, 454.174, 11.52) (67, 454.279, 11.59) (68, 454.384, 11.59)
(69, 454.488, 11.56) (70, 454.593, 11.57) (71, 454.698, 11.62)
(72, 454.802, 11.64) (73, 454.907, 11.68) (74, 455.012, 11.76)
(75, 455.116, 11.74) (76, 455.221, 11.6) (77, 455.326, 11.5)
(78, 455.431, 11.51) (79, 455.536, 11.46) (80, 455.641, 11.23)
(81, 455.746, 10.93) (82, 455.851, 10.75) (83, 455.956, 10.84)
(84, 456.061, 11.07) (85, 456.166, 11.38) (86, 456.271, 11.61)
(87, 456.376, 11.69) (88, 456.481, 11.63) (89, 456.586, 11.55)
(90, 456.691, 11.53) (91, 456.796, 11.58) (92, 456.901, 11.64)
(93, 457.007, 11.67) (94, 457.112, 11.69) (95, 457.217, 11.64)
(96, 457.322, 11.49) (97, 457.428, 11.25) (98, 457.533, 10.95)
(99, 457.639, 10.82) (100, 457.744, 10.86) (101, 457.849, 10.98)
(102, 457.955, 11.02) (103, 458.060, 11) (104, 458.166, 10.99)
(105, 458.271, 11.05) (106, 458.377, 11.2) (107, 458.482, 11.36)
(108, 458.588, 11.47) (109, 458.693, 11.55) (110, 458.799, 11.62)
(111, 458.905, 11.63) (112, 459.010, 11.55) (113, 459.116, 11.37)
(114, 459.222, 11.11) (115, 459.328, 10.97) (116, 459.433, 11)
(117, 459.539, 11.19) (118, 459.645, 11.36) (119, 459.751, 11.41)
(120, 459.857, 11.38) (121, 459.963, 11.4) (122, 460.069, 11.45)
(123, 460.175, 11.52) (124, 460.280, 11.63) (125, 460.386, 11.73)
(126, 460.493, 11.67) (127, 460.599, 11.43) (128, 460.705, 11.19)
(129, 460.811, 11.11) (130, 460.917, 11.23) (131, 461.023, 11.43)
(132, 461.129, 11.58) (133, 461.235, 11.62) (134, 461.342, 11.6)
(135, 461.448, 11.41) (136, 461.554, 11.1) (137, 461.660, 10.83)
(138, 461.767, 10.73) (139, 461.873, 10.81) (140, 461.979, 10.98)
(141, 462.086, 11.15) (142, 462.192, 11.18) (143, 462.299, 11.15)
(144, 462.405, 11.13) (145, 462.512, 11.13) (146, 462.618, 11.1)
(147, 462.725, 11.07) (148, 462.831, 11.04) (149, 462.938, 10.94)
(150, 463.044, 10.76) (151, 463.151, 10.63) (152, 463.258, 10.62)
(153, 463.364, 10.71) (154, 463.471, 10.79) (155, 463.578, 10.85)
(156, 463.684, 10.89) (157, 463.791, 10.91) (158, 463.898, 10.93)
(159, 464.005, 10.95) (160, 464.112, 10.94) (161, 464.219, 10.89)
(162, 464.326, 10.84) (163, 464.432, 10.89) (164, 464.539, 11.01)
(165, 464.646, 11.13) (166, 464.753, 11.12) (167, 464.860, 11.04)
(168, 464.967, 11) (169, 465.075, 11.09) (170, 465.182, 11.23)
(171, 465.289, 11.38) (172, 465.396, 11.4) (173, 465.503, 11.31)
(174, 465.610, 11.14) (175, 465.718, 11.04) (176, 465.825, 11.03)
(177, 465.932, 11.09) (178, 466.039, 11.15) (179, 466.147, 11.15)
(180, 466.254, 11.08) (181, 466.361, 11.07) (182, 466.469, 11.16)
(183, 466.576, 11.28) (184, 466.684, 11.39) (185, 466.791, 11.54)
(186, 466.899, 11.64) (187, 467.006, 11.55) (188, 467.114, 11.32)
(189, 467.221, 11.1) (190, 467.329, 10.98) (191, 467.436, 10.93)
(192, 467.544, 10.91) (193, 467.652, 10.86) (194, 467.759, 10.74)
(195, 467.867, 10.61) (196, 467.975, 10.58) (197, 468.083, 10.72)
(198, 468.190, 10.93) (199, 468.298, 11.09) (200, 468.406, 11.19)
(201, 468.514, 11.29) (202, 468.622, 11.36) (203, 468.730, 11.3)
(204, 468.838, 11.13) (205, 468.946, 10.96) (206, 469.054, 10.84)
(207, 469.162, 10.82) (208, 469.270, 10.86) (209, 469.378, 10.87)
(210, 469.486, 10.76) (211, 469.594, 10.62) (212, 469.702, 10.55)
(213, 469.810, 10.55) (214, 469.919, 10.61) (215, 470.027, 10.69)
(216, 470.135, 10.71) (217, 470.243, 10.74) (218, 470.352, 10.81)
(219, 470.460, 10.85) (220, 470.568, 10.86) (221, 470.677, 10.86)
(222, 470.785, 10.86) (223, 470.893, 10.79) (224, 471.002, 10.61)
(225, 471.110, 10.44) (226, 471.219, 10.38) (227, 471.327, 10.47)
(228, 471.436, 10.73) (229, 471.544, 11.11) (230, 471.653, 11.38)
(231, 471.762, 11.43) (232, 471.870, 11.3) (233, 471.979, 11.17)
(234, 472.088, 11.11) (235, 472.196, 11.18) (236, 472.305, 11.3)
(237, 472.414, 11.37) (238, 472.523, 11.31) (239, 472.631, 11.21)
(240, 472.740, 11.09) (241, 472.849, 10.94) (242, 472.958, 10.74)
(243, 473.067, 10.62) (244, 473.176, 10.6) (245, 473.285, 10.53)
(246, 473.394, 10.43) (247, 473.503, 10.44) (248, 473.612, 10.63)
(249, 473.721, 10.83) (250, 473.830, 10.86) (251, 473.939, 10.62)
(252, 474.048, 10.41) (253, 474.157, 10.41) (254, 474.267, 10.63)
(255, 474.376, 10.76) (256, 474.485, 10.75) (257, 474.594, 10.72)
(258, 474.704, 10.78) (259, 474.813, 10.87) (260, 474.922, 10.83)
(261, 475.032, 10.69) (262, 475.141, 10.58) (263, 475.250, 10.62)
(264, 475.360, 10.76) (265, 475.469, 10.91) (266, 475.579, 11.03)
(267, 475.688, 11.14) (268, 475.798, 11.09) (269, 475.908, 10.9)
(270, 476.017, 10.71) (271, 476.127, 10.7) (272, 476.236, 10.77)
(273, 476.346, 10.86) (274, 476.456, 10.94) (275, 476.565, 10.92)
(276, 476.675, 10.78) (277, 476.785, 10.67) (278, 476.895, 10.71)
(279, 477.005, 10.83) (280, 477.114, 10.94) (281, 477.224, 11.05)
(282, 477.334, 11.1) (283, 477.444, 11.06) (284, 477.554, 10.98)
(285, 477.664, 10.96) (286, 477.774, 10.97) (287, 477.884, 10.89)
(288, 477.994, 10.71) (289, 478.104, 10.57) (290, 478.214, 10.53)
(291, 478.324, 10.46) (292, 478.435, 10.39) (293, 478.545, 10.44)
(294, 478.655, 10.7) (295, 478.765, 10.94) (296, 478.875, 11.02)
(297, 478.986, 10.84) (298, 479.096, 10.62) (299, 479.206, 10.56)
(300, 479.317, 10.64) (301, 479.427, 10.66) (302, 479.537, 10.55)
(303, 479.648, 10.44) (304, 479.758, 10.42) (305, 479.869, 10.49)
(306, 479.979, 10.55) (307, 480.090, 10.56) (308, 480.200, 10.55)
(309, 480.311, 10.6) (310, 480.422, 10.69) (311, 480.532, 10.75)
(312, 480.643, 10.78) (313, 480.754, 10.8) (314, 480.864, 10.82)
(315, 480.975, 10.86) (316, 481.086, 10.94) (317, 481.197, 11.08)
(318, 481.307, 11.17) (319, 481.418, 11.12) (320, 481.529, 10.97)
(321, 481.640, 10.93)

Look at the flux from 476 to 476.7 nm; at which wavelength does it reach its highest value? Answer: 476.456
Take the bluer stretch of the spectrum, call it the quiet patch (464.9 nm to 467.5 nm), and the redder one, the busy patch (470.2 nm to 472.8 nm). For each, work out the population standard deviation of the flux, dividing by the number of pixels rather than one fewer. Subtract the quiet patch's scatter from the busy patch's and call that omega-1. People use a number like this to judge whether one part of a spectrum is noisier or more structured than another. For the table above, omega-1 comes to 0.12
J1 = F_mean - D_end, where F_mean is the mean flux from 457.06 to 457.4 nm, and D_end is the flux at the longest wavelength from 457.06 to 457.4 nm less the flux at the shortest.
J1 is 11.8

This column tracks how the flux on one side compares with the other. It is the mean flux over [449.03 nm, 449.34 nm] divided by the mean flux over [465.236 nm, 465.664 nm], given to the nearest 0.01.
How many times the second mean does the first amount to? 1.00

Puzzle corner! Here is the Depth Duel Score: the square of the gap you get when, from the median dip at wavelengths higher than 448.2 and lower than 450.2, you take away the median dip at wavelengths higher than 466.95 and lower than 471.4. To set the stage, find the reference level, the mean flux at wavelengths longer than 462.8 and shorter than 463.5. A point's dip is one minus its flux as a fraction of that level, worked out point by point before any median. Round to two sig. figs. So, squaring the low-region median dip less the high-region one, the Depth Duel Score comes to 0.0016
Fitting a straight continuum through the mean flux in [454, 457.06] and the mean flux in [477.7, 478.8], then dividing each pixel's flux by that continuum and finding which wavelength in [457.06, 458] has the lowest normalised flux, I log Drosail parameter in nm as 457.639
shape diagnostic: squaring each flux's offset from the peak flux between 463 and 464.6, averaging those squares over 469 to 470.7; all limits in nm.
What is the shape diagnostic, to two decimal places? 0.08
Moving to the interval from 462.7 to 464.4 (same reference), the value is 0.04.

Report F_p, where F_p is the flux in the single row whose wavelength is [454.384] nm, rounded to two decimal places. 11.59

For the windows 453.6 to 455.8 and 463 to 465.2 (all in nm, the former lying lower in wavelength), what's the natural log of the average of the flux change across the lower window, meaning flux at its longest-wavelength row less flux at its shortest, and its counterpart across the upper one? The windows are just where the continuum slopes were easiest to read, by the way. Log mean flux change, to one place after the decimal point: -3.9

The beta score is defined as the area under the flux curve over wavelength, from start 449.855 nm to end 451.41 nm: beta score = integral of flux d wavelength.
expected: 18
